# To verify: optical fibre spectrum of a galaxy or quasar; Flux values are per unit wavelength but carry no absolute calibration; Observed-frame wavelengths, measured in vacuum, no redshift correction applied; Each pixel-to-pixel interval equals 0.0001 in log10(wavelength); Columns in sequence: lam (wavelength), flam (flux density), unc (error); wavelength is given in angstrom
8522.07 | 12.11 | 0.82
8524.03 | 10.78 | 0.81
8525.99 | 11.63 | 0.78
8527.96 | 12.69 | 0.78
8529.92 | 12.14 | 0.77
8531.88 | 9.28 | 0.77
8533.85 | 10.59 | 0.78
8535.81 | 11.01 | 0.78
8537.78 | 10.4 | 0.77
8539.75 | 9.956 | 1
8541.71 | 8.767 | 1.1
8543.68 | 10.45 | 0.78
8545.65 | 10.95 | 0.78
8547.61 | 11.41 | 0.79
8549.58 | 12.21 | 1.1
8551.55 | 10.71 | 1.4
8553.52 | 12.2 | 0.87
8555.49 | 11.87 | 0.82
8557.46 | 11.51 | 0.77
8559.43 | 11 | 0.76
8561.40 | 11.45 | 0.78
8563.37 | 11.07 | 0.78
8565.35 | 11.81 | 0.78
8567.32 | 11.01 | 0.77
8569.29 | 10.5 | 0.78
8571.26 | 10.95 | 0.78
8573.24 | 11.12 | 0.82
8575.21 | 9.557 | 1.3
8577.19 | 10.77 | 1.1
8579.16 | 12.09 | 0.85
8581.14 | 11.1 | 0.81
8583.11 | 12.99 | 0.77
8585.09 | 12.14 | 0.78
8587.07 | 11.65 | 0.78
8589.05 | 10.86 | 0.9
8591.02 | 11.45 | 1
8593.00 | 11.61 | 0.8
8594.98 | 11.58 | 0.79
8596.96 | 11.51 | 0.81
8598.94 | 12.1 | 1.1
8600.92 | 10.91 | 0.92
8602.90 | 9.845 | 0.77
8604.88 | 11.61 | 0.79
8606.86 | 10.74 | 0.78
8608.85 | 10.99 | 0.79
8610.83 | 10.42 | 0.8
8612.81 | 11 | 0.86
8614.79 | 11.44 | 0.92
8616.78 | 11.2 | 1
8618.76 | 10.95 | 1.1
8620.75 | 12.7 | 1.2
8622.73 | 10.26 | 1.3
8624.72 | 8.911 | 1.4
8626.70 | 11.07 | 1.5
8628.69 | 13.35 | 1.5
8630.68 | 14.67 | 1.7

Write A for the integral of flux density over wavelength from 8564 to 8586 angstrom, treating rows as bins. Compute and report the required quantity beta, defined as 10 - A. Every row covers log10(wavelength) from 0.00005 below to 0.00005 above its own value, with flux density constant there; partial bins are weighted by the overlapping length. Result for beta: -238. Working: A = 248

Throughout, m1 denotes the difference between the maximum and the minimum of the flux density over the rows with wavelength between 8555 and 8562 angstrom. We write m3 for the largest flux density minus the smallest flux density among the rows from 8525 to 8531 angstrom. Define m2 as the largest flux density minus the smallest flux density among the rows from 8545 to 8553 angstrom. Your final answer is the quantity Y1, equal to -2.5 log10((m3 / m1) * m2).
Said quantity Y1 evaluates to -0.7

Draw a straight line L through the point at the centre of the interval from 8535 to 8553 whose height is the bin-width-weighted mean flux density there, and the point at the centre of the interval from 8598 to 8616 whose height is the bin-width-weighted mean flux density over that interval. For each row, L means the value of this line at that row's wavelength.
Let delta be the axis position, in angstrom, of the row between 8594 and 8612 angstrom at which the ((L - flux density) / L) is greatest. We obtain 8602.90 angstrom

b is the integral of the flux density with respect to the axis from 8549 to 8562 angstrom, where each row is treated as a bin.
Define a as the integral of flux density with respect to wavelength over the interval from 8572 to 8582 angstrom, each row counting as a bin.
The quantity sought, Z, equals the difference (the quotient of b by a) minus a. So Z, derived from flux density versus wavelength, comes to -108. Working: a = 109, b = 150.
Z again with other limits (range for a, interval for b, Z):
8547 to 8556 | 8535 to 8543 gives -104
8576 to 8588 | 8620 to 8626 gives -141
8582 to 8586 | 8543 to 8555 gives -47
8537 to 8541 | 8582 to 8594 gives -37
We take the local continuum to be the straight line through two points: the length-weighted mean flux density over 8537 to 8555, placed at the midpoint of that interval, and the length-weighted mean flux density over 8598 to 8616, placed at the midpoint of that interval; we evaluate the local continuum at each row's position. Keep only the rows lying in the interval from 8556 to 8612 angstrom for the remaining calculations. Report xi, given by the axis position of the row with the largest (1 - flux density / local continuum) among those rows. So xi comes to 8575.21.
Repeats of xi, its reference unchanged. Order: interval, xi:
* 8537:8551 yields 8541.71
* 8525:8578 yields 8541.71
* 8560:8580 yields 8575.21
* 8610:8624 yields 8622.73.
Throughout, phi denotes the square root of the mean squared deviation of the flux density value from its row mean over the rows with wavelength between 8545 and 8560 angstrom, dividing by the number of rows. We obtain 0.54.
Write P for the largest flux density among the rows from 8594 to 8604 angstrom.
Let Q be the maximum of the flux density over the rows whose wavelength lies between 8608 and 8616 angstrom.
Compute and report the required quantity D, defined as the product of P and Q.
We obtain 138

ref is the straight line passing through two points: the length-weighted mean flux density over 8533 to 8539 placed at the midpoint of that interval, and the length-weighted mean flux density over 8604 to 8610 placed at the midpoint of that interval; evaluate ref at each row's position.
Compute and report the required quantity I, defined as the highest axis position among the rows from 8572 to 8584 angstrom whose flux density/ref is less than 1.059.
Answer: 8581.14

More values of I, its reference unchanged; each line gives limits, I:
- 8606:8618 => 8616.78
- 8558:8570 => 8569.29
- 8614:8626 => 8624.72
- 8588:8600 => 8596.96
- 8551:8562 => 8559.43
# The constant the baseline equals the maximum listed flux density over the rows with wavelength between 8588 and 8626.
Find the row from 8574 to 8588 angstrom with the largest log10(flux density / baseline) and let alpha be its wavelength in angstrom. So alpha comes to 8583.11 angstrom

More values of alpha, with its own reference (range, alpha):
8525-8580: 8527.96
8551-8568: 8553.52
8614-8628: 8620.75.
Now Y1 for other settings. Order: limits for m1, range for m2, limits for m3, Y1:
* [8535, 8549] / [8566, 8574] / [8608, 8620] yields 1.6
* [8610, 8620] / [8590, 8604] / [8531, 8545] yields -1.7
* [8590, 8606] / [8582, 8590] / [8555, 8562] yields 0.2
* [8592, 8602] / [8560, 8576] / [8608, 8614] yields -0.1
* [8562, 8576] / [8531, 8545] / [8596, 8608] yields -0.9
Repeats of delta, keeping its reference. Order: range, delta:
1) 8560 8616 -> 8575.21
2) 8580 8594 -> 8589.05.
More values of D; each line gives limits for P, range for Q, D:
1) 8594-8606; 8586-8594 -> 141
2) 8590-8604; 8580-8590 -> 157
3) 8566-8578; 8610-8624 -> 141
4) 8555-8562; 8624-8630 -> 158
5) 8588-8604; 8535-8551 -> 148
